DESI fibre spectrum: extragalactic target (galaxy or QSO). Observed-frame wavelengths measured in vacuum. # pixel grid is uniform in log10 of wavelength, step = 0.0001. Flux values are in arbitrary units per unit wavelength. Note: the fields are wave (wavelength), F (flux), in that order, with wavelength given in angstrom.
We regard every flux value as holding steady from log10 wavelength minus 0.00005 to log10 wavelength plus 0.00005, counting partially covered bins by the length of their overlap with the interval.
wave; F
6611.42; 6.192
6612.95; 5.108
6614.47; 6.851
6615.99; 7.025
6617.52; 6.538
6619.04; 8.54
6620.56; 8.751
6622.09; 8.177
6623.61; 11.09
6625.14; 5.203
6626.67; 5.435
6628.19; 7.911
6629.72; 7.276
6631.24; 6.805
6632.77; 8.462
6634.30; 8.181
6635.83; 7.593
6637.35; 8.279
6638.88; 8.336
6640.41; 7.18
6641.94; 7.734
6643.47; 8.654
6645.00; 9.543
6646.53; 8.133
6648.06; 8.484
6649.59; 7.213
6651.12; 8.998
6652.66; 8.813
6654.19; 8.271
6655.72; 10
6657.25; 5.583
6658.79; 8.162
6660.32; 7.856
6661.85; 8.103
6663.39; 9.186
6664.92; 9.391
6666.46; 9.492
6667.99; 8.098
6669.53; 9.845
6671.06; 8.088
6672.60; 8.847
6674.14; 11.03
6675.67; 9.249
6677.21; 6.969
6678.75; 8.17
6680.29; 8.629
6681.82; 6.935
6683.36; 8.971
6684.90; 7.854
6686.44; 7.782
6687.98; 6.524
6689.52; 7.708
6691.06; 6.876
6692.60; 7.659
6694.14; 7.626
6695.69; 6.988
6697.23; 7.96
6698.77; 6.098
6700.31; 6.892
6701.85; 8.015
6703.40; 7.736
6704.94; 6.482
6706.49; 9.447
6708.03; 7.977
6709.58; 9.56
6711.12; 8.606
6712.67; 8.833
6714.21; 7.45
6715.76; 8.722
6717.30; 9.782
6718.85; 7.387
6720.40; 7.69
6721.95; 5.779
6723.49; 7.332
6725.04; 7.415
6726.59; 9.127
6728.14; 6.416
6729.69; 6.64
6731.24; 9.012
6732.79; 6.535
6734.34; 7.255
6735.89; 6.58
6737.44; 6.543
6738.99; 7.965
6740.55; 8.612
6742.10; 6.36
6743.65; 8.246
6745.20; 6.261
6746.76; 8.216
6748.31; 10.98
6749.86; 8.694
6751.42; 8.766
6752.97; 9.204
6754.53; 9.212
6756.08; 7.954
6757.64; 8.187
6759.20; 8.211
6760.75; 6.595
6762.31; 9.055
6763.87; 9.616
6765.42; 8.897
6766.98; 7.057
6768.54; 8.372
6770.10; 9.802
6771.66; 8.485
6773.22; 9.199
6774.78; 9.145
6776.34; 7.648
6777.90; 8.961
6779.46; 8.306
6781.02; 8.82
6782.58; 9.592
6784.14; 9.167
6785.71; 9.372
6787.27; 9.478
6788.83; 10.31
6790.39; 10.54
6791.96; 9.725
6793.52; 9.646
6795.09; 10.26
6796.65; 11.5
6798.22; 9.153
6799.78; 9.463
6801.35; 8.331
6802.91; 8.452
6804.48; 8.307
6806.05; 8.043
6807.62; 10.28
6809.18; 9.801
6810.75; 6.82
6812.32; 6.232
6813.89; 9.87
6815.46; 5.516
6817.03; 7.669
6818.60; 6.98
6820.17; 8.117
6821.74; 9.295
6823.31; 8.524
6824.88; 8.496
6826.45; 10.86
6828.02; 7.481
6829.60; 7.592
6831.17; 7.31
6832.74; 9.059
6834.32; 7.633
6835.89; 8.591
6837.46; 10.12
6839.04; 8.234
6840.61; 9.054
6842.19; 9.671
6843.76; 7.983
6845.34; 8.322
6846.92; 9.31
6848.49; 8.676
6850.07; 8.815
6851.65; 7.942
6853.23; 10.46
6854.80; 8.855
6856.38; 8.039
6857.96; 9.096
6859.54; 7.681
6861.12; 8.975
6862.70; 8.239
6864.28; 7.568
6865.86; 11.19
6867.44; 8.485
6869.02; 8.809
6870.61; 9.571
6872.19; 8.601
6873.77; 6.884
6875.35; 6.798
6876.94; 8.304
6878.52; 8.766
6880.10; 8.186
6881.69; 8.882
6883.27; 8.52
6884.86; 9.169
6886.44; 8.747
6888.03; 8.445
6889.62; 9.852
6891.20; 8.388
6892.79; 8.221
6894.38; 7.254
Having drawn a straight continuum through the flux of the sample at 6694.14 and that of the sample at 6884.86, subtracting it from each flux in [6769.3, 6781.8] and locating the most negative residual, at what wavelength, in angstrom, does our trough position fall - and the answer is 6776.34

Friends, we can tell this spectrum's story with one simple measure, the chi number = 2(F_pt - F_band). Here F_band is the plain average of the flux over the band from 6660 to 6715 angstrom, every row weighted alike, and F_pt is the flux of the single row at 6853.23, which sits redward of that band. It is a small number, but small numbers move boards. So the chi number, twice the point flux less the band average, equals 4.6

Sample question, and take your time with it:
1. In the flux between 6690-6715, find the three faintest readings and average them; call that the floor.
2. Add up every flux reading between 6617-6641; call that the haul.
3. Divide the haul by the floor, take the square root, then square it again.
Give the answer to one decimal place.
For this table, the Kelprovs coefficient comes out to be 19.1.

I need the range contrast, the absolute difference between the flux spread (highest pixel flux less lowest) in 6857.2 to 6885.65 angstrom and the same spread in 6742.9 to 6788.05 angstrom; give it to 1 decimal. 0.3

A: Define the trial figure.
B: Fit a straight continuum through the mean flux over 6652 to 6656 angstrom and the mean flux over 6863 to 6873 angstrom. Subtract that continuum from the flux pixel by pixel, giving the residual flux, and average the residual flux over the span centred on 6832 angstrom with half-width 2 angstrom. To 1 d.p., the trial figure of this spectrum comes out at -0.9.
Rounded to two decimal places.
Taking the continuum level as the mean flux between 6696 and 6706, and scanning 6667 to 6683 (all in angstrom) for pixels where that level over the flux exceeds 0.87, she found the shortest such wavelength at 6667.99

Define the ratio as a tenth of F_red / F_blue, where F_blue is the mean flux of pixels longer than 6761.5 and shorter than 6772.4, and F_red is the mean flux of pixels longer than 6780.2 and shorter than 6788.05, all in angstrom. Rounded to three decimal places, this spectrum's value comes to 0.106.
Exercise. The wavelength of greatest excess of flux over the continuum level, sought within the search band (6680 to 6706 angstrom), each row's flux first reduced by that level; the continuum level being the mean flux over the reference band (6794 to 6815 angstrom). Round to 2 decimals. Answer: 6683.36 angstrom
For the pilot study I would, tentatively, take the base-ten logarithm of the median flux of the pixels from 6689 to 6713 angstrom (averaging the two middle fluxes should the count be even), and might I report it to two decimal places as 0.89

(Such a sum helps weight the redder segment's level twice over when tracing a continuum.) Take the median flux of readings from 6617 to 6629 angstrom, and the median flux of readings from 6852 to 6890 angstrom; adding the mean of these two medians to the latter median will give 17.0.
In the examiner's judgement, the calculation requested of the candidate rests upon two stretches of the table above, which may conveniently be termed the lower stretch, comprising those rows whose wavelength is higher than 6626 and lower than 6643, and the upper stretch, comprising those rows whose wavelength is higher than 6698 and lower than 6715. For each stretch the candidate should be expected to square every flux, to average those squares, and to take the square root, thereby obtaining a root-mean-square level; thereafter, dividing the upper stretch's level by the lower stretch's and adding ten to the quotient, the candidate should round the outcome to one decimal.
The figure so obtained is 11.1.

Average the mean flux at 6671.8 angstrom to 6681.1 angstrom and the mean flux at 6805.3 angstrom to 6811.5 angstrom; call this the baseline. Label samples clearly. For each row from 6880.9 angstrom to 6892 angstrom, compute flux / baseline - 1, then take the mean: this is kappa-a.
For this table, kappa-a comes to 0.01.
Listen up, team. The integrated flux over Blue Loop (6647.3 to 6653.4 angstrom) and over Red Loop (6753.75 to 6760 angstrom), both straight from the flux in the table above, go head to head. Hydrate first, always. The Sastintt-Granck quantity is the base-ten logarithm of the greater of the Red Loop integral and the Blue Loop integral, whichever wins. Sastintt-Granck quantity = 1.72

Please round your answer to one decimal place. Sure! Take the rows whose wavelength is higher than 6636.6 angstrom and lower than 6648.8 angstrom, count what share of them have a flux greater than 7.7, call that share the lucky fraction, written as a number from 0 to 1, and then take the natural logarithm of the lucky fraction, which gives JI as -0.1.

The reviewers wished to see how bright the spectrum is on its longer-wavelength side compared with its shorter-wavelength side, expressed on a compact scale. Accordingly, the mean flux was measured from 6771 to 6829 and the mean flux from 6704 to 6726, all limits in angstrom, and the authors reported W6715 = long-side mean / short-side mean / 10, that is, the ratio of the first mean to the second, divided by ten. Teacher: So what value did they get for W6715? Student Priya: 0.110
